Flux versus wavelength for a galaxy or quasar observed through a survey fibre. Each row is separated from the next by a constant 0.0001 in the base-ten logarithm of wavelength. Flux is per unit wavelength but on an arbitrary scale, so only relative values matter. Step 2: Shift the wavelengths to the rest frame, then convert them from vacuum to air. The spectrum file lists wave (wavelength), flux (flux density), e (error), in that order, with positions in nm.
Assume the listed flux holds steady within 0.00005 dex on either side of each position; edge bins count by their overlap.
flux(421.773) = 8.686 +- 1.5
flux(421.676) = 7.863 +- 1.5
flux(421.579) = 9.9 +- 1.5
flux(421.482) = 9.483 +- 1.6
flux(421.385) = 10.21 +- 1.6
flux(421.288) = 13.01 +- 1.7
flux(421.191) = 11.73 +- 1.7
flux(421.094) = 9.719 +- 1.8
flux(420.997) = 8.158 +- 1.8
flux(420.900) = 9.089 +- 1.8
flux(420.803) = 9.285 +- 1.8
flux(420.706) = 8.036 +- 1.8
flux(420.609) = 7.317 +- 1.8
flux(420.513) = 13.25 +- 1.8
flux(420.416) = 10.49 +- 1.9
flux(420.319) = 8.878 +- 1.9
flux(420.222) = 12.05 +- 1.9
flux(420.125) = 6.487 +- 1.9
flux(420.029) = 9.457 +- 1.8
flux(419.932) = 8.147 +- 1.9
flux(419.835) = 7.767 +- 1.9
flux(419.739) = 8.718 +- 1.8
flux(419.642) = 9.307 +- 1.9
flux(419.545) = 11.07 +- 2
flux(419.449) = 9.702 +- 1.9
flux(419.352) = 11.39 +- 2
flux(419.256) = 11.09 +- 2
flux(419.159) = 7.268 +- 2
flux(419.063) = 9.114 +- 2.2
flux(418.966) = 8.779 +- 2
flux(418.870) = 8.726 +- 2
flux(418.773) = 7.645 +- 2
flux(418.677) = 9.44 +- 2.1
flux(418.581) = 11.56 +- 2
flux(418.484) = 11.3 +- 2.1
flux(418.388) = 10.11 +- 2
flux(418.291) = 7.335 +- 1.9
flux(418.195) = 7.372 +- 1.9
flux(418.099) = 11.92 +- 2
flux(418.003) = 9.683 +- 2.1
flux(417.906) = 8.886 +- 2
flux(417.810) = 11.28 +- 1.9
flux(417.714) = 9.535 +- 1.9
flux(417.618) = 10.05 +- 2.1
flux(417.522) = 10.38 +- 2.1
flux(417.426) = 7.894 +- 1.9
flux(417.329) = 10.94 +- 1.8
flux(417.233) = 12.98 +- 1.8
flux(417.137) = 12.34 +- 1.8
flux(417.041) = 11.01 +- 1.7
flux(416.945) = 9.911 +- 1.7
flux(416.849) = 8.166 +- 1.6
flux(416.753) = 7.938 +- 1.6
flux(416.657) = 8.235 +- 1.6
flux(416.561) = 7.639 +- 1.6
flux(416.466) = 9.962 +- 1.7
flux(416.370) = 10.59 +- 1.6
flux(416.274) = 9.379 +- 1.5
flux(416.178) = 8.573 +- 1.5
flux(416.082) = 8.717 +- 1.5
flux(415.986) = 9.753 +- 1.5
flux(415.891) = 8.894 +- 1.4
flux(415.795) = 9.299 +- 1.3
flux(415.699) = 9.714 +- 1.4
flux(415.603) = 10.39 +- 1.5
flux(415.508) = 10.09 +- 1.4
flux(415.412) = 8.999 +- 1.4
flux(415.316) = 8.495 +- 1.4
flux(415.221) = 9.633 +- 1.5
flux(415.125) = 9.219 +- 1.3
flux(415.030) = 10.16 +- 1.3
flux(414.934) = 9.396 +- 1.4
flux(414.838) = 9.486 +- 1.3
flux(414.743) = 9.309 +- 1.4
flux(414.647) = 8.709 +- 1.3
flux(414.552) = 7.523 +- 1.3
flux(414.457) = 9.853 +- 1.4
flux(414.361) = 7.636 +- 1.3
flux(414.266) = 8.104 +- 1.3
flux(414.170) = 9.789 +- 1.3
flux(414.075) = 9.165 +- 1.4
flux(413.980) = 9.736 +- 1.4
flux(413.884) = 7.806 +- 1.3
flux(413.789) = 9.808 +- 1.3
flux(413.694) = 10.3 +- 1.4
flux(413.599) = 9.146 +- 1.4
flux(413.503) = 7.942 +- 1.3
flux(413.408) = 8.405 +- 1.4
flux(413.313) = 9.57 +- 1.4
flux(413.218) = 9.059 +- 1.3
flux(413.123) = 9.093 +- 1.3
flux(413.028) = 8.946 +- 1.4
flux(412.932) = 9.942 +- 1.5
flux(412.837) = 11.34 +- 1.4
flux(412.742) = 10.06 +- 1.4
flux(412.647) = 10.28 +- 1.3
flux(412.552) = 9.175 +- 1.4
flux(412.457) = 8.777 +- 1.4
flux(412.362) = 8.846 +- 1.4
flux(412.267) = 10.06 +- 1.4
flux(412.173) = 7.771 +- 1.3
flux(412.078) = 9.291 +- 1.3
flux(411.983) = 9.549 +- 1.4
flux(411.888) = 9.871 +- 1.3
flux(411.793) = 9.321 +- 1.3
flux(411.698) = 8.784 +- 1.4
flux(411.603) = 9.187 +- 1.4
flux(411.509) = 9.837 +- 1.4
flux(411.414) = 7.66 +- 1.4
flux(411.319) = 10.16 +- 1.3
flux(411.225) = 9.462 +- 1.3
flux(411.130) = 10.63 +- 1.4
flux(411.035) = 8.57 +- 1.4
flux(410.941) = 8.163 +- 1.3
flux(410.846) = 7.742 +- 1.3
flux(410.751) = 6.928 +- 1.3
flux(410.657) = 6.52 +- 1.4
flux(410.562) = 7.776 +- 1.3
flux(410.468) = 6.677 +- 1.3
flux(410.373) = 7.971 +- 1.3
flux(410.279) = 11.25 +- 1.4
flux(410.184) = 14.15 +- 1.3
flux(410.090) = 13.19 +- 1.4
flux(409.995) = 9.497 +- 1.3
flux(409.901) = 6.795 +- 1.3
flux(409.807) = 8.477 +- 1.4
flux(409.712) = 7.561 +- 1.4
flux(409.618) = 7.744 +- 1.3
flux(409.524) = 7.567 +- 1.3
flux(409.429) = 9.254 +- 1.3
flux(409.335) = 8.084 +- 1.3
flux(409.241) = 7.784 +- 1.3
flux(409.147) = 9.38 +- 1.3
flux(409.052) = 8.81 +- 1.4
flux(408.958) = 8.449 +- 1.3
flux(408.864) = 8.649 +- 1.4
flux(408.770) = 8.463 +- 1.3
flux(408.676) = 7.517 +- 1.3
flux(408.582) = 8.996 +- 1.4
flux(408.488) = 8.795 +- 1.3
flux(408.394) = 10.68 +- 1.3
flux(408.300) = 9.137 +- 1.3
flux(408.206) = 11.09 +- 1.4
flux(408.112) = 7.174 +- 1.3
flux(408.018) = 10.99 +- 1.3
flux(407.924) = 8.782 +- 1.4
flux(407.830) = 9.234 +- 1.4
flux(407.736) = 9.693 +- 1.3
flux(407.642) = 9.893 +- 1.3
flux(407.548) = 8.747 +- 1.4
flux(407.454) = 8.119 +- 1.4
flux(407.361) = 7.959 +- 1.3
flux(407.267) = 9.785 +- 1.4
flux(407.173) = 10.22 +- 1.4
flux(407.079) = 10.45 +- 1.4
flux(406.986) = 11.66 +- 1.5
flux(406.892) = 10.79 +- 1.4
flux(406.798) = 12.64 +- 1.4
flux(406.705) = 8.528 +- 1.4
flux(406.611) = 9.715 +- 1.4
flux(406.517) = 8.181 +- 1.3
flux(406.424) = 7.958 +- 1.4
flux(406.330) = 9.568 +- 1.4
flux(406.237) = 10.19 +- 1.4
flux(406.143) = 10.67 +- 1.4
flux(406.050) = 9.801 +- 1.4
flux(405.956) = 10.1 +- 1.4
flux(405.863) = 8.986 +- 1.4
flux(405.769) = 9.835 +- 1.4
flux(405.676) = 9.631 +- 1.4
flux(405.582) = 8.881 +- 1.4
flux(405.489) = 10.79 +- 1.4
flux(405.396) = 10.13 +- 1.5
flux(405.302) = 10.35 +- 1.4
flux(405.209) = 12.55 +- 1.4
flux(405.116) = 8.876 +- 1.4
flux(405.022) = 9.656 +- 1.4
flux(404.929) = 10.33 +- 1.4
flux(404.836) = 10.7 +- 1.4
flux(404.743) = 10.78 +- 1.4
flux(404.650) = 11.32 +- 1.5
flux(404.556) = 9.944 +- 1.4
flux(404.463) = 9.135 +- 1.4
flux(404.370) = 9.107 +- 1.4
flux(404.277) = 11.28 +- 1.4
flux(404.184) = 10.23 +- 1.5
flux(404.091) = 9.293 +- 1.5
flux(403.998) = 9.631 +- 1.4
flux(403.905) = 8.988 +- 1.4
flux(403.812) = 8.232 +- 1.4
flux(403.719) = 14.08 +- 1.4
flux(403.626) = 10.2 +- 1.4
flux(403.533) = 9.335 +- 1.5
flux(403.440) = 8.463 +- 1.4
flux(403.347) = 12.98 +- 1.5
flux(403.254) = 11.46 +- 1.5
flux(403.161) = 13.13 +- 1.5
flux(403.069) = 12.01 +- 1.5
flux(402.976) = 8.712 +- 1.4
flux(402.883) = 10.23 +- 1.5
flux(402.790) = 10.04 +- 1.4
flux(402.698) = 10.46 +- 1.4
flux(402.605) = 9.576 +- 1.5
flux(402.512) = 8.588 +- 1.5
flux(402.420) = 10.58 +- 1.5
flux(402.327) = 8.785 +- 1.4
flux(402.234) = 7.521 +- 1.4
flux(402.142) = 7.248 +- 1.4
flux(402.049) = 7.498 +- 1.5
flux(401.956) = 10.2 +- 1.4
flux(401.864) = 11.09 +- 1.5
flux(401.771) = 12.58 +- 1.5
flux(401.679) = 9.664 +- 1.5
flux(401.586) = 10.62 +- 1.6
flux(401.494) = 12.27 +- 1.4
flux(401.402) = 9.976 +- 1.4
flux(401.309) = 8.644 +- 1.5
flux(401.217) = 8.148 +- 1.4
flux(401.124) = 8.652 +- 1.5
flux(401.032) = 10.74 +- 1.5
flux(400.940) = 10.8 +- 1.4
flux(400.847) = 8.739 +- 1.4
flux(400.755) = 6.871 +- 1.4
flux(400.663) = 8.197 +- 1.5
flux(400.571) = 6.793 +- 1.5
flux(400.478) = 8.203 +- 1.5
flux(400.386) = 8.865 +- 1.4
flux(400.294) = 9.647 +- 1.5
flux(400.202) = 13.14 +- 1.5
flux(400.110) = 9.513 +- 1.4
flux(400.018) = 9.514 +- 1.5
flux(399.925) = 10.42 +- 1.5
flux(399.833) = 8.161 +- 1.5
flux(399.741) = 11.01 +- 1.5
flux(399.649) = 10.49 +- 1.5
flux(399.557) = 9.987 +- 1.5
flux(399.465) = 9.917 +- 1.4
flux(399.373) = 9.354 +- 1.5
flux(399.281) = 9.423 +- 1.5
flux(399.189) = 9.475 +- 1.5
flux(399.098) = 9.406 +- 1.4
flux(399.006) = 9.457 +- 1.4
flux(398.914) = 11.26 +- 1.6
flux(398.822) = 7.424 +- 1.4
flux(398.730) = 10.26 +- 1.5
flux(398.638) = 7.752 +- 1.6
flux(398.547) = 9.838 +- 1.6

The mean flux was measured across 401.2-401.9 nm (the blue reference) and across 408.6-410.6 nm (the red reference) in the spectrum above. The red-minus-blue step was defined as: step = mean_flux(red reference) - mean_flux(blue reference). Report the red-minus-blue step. -1.6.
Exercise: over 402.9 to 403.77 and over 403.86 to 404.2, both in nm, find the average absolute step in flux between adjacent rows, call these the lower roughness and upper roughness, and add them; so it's 2.9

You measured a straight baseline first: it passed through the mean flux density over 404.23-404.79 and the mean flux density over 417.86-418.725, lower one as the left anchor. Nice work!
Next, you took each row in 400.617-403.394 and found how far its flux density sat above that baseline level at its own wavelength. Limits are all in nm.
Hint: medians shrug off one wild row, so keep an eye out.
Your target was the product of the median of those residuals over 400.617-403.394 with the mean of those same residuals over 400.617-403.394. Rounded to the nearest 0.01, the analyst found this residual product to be 0.17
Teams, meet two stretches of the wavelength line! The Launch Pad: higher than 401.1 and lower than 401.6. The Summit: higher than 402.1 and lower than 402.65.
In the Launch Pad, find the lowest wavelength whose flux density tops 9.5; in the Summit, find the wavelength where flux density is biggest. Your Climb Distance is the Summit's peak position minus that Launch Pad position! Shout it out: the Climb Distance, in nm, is 1.02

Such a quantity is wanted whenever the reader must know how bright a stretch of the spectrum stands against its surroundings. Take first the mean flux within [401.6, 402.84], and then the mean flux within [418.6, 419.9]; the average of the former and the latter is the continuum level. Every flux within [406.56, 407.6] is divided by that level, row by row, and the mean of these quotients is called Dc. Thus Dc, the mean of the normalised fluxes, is 1.05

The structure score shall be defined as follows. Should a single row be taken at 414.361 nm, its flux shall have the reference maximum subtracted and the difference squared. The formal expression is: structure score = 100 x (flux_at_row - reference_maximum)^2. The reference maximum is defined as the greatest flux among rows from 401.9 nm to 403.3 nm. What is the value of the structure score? 3018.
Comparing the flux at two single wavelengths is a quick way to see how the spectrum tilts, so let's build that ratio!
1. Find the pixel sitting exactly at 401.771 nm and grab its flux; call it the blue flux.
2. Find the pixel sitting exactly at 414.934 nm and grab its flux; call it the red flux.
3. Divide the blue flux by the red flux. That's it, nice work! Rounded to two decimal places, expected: 1.34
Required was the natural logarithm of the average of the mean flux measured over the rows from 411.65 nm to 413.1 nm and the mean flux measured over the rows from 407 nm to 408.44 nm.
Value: 2.25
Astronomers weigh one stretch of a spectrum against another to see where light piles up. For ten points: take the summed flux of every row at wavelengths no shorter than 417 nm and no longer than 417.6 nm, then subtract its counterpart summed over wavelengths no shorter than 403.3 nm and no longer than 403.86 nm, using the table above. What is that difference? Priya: 2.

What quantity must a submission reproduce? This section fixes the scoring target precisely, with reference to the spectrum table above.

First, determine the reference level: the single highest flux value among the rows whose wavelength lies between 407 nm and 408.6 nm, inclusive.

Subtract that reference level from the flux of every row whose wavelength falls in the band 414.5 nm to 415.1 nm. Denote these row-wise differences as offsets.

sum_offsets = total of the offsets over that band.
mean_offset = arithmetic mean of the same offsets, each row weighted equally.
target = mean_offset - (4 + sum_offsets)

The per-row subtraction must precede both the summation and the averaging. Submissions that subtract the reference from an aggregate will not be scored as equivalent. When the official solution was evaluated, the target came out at 6.0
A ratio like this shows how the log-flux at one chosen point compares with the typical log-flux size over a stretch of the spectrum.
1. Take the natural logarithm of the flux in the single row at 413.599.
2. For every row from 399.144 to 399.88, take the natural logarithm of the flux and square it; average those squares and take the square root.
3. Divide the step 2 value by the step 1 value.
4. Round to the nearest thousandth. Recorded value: 1.027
